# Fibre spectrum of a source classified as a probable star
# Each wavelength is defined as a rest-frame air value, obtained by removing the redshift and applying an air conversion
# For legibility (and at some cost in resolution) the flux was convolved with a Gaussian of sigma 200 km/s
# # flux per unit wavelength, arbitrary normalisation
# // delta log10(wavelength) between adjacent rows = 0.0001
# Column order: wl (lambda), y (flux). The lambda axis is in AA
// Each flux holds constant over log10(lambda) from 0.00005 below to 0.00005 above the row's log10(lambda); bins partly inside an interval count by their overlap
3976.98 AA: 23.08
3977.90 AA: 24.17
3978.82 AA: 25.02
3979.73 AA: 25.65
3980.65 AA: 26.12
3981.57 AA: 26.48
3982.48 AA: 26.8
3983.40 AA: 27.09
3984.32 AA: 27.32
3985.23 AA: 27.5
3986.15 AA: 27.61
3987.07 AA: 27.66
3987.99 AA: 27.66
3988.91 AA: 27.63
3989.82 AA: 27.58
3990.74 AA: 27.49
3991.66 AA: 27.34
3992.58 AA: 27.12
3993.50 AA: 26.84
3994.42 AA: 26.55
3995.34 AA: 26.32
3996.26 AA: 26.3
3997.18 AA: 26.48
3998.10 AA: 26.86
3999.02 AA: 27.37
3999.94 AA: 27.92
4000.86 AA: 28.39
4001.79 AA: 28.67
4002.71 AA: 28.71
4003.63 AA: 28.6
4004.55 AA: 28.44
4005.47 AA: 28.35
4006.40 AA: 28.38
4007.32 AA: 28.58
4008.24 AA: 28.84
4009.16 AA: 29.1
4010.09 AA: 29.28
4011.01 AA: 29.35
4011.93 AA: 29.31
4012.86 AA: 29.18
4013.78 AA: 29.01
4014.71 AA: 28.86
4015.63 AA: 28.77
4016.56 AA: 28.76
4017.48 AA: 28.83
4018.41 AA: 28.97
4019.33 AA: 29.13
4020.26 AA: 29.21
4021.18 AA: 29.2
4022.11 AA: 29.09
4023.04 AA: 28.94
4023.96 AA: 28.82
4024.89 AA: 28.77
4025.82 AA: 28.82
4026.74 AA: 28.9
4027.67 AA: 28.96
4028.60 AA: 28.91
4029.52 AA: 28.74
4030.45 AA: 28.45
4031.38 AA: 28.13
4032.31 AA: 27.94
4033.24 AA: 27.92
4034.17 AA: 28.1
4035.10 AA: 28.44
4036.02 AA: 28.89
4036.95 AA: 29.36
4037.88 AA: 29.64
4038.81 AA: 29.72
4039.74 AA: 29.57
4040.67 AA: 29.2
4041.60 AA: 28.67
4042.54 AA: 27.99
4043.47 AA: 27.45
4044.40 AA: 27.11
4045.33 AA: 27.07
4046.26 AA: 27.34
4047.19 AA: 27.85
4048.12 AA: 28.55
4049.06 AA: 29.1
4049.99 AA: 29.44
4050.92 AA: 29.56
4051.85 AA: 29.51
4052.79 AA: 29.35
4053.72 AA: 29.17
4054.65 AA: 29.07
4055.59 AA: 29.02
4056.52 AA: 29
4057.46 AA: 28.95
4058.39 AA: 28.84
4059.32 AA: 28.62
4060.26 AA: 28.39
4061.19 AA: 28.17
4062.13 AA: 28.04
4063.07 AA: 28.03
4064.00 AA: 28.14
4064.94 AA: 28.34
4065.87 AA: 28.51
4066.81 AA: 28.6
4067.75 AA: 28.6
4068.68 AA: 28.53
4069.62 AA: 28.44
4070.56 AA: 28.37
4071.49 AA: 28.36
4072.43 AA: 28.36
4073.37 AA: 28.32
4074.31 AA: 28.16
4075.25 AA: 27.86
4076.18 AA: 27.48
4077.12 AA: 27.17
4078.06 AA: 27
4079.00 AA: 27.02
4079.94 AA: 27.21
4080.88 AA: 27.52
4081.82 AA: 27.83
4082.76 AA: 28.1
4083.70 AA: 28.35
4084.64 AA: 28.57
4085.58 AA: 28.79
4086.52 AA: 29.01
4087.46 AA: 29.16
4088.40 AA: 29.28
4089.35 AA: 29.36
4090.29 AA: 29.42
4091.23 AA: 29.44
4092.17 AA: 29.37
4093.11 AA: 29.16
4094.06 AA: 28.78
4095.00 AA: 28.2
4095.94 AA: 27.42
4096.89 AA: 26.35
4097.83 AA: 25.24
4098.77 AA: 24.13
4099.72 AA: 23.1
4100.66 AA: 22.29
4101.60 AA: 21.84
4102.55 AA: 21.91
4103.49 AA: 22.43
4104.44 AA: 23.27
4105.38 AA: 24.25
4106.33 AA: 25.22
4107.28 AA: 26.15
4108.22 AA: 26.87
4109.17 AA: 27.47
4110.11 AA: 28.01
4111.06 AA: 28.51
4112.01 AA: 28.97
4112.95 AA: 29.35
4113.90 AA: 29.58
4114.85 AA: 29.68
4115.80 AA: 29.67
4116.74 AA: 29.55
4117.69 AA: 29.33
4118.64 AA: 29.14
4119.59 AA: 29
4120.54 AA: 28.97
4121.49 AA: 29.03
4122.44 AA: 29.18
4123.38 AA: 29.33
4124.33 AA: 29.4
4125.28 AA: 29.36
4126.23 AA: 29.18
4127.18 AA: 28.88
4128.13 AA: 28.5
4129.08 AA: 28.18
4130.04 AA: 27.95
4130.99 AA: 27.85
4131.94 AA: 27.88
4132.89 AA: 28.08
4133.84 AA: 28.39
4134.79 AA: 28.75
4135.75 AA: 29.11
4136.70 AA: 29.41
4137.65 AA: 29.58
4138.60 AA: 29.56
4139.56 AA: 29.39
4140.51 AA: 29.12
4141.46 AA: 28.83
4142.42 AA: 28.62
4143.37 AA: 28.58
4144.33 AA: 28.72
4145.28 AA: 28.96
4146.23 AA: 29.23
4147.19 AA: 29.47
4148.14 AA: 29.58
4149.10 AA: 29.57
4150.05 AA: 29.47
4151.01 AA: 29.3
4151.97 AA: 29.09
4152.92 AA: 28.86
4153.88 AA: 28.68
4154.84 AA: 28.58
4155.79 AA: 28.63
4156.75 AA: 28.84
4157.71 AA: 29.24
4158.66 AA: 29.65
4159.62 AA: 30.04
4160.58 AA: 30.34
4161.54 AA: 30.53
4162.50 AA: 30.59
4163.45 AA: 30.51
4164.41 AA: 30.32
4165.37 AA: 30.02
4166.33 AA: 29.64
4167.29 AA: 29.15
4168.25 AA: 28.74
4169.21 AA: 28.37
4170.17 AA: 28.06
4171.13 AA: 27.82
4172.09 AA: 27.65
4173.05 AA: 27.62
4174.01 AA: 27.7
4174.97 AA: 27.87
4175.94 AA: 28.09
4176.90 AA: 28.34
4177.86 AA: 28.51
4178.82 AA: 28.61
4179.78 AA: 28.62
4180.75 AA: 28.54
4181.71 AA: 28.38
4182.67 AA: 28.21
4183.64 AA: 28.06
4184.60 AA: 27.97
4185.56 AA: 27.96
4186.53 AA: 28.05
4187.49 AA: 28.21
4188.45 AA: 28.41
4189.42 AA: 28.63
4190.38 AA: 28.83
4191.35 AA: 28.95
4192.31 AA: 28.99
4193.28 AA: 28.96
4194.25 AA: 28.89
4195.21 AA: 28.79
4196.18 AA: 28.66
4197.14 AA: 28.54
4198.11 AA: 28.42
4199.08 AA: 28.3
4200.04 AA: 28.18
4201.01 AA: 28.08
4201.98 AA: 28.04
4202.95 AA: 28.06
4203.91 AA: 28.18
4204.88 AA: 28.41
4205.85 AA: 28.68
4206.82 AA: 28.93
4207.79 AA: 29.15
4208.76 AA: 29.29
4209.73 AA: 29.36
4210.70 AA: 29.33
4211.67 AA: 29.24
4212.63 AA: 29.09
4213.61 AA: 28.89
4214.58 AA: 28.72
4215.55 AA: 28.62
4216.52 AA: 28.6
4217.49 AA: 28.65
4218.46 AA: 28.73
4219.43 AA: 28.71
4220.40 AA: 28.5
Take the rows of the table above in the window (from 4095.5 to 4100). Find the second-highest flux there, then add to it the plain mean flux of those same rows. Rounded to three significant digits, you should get 51.6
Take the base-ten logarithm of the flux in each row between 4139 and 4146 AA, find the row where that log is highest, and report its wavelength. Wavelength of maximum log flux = 4139.56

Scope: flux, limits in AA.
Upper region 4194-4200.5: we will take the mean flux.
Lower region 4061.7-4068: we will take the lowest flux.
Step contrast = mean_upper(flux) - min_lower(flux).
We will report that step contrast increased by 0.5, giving 1.0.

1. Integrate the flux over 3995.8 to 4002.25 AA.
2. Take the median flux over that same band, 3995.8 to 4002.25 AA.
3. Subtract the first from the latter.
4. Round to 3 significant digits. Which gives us -149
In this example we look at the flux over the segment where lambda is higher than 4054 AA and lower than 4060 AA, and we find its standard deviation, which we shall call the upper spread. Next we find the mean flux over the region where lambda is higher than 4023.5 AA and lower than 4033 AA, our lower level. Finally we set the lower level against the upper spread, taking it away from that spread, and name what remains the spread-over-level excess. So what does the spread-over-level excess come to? -28.5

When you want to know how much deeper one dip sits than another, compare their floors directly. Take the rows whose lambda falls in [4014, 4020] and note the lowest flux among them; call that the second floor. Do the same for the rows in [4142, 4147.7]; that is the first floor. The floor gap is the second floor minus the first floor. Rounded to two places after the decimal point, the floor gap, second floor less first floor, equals 0.18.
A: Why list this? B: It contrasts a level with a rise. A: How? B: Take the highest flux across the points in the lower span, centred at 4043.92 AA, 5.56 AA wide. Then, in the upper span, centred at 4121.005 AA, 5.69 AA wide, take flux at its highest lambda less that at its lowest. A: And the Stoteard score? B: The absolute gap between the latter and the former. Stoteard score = 28.5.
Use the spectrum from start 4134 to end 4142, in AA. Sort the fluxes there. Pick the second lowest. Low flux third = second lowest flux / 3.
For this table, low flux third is 9.6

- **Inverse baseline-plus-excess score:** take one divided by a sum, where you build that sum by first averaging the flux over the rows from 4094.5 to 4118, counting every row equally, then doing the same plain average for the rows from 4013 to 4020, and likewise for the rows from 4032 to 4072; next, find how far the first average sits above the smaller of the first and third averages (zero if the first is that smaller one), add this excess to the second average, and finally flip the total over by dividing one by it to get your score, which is 0.0346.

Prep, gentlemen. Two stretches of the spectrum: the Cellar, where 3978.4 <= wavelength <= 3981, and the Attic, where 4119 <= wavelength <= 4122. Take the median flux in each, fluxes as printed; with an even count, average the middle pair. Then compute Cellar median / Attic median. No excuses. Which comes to 0.88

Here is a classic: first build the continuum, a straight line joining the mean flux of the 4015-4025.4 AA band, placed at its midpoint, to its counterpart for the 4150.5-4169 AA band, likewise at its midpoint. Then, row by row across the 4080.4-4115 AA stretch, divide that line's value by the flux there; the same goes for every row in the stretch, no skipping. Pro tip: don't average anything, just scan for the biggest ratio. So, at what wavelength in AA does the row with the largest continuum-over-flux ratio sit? 4101.60 AA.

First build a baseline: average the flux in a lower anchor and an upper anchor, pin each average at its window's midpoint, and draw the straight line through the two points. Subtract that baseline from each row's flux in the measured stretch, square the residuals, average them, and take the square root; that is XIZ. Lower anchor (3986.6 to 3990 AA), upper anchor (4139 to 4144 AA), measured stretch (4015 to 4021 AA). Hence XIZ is 1.1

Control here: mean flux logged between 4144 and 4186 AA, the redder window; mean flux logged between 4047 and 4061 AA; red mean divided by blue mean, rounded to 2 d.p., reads 1.00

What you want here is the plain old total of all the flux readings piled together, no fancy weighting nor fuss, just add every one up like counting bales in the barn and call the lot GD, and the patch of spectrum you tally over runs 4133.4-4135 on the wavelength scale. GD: 57.1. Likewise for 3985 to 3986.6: 55.1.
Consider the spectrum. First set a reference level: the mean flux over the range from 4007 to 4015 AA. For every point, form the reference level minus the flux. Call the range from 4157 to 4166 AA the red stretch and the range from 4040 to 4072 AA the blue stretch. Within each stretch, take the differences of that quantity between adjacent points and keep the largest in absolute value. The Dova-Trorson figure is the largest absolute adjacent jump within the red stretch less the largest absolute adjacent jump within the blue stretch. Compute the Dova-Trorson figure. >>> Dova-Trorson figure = -0.29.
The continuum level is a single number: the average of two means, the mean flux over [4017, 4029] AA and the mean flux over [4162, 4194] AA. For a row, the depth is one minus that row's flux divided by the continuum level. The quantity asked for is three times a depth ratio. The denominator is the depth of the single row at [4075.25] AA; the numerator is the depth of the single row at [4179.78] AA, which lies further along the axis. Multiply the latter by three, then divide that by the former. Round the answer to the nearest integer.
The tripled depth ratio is 1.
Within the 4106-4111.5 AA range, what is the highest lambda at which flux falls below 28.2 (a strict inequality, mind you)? 4110.11 AA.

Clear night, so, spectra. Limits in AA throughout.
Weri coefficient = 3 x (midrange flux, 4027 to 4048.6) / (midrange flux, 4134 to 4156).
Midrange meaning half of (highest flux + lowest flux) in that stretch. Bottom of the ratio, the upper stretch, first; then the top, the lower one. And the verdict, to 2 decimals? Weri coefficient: 2.93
